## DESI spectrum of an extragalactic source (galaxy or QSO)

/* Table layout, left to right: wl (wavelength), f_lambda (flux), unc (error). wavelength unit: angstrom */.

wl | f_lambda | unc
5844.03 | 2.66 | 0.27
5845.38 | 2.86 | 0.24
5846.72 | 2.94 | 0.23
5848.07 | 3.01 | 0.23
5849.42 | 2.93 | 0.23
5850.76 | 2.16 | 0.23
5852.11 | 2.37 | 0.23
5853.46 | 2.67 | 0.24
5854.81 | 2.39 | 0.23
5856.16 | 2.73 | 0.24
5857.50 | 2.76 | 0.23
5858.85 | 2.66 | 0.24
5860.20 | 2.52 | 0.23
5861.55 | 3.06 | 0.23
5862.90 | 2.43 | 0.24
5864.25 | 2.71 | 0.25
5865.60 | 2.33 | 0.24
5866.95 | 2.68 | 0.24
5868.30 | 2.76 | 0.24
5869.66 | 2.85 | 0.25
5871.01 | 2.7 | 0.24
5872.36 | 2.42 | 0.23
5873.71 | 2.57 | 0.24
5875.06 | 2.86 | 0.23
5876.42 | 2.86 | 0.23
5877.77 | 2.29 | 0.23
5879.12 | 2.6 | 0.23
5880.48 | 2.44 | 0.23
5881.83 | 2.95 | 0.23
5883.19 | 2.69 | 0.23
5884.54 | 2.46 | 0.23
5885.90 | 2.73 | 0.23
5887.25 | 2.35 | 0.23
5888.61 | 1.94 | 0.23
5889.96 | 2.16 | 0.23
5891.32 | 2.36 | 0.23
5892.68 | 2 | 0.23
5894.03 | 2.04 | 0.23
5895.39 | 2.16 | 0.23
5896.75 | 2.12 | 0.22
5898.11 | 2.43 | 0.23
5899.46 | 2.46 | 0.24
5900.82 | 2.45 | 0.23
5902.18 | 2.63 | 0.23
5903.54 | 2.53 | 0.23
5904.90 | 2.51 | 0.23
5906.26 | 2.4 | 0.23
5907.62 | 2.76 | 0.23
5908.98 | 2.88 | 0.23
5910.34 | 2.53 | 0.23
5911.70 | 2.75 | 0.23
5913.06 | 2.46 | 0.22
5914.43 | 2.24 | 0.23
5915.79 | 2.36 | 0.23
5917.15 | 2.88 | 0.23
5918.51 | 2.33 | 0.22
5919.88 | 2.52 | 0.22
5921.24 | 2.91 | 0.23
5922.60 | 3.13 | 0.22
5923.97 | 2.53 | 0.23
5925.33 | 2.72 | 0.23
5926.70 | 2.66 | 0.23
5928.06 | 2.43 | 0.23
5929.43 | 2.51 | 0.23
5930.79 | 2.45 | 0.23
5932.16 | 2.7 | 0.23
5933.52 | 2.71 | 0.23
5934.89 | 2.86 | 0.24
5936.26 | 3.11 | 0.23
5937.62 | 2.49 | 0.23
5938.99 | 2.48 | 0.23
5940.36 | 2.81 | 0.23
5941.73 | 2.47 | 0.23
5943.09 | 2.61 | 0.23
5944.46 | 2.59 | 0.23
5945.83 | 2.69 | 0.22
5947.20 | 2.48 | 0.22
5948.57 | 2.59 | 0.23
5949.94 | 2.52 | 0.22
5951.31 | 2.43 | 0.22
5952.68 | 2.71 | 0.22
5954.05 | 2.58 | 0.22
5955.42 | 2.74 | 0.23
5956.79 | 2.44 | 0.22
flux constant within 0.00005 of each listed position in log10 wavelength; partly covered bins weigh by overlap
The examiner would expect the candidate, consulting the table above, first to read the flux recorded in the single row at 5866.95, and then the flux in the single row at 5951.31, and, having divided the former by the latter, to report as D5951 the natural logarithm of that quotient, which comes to 0.10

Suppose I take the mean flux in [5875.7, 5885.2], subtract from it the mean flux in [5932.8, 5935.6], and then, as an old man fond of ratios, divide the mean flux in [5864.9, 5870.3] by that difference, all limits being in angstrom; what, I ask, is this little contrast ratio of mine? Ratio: -15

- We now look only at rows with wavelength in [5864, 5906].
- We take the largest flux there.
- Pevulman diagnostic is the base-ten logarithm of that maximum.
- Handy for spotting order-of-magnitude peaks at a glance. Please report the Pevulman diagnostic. 0.470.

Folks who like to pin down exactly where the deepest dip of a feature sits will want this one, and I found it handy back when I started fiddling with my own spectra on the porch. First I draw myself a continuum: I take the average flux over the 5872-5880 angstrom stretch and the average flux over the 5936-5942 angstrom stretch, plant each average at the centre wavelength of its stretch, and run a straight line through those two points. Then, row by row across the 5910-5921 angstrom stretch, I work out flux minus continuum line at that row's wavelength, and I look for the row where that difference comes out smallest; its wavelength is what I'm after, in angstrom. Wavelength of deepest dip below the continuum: 5914.43 angstrom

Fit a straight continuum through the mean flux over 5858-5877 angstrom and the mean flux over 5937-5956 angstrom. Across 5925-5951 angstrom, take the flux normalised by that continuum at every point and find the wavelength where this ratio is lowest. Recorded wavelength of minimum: 5928.06 angstrom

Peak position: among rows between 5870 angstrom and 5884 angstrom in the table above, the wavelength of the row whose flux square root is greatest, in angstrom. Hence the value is 5881.83 angstrom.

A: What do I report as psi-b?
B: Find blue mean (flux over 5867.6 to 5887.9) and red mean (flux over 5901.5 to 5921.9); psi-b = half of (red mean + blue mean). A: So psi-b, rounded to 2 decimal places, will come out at 2.61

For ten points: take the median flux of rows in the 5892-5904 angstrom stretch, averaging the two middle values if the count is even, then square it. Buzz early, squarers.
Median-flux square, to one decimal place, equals 5.9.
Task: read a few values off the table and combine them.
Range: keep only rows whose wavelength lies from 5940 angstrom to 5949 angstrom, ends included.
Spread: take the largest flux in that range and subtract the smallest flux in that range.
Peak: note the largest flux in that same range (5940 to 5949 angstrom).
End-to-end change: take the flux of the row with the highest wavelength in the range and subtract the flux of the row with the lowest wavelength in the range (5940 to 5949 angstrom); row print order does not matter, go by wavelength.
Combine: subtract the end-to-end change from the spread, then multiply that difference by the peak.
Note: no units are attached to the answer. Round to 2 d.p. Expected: 1.57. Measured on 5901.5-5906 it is 0.63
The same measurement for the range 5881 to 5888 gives 3.54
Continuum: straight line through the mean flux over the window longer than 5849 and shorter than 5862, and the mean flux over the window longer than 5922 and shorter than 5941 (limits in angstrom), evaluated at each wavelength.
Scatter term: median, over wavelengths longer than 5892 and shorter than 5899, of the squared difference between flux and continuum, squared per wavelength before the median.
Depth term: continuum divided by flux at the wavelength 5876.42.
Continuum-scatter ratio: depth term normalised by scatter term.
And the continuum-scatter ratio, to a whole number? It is 3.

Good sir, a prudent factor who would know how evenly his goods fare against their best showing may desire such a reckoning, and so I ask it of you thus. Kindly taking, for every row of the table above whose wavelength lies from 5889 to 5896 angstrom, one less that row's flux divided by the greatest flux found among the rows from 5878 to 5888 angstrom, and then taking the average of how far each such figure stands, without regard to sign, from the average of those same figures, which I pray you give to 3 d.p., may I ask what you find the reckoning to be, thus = 0.034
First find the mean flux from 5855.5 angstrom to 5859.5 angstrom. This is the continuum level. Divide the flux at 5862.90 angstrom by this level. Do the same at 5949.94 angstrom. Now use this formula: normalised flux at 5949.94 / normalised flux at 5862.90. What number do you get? 1.04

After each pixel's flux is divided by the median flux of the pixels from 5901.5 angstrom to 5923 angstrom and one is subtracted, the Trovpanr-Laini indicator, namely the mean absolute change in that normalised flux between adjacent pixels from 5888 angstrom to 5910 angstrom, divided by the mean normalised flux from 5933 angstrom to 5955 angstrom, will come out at 1.4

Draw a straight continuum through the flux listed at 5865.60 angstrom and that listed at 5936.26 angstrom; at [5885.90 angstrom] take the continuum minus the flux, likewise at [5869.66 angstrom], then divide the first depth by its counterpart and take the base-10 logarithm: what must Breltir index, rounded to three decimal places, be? -0.432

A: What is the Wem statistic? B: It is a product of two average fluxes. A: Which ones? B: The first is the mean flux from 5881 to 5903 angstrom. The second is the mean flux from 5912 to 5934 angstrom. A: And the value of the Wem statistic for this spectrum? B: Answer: 6.2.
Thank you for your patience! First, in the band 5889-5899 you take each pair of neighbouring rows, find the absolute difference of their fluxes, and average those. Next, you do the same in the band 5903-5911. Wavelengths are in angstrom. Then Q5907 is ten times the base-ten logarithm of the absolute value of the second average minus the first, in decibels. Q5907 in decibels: -19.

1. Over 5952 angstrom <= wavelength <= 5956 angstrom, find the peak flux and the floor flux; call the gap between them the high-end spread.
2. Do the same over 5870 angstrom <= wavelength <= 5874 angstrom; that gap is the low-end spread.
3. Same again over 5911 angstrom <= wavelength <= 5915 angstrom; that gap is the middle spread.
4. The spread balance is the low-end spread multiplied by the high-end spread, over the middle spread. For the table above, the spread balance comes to 0.09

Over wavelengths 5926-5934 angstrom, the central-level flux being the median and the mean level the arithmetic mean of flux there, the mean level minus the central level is -0.01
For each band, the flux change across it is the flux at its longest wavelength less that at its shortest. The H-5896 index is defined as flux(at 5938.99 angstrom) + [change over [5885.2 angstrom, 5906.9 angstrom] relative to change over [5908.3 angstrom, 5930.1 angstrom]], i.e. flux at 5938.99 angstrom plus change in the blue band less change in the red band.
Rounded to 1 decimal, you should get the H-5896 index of 2.5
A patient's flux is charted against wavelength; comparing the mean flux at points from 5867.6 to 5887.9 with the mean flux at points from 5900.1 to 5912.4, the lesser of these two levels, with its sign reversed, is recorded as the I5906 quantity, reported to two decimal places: -2.60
